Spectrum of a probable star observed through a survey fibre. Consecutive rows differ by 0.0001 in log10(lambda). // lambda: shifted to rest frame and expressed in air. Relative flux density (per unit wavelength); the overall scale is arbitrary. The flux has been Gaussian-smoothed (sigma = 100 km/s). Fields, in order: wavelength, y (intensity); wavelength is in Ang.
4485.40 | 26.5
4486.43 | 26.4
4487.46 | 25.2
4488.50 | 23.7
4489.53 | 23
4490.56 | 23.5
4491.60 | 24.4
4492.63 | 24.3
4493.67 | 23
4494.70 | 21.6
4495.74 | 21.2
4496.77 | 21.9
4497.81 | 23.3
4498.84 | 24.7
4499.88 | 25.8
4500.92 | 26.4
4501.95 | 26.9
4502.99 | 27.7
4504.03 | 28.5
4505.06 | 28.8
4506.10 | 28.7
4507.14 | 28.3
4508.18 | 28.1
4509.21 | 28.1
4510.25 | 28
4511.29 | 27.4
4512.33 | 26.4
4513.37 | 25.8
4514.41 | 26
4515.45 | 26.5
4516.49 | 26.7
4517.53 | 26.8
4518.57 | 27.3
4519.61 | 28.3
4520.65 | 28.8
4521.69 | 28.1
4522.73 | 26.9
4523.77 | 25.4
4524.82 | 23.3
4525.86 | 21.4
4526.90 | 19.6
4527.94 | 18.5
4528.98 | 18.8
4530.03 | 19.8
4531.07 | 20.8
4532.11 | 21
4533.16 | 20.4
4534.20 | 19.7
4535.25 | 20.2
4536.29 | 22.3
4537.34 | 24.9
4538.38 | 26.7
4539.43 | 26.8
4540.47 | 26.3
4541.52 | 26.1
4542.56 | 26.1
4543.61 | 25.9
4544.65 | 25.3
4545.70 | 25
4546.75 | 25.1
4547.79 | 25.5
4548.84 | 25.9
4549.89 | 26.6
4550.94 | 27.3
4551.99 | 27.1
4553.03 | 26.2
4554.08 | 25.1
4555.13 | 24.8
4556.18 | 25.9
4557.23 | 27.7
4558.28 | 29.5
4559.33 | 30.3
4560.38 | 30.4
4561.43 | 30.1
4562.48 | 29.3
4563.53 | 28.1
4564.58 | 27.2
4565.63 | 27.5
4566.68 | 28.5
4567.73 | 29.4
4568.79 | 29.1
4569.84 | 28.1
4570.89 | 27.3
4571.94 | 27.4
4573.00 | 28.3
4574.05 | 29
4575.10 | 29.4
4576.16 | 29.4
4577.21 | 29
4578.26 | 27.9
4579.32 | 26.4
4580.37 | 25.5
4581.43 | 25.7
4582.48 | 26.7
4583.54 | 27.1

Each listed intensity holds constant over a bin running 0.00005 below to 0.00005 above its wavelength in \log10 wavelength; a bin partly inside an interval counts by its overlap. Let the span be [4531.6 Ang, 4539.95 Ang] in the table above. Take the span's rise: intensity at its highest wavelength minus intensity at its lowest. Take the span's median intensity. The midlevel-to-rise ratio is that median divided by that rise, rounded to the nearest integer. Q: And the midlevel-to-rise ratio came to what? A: 4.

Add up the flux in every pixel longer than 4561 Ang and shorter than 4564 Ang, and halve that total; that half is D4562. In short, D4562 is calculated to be 44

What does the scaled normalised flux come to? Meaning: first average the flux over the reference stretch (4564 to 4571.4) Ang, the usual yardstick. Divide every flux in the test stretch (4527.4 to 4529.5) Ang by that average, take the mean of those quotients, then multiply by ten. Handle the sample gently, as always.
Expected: 6.6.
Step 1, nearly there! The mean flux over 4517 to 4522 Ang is 27.9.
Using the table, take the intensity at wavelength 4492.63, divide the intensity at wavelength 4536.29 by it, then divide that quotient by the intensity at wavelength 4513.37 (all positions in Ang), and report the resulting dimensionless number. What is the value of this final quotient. 0.036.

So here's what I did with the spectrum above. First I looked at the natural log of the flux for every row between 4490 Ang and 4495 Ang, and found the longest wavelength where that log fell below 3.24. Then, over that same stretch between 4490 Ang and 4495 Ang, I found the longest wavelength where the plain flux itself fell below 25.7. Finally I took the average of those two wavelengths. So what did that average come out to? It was 4494.7 Ang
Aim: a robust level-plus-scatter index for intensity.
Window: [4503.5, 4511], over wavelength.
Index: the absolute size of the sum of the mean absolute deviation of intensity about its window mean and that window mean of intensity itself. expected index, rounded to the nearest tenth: 28.6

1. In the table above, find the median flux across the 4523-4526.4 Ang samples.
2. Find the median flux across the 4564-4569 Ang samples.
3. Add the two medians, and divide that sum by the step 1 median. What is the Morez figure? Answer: 2.22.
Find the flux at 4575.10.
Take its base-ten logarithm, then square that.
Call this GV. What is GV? 2.16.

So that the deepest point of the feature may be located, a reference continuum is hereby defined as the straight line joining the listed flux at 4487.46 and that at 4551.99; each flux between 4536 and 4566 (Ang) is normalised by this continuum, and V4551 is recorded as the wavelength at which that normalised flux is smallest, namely 4536.29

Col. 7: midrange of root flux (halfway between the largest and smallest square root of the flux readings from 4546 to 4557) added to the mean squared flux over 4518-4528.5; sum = 631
